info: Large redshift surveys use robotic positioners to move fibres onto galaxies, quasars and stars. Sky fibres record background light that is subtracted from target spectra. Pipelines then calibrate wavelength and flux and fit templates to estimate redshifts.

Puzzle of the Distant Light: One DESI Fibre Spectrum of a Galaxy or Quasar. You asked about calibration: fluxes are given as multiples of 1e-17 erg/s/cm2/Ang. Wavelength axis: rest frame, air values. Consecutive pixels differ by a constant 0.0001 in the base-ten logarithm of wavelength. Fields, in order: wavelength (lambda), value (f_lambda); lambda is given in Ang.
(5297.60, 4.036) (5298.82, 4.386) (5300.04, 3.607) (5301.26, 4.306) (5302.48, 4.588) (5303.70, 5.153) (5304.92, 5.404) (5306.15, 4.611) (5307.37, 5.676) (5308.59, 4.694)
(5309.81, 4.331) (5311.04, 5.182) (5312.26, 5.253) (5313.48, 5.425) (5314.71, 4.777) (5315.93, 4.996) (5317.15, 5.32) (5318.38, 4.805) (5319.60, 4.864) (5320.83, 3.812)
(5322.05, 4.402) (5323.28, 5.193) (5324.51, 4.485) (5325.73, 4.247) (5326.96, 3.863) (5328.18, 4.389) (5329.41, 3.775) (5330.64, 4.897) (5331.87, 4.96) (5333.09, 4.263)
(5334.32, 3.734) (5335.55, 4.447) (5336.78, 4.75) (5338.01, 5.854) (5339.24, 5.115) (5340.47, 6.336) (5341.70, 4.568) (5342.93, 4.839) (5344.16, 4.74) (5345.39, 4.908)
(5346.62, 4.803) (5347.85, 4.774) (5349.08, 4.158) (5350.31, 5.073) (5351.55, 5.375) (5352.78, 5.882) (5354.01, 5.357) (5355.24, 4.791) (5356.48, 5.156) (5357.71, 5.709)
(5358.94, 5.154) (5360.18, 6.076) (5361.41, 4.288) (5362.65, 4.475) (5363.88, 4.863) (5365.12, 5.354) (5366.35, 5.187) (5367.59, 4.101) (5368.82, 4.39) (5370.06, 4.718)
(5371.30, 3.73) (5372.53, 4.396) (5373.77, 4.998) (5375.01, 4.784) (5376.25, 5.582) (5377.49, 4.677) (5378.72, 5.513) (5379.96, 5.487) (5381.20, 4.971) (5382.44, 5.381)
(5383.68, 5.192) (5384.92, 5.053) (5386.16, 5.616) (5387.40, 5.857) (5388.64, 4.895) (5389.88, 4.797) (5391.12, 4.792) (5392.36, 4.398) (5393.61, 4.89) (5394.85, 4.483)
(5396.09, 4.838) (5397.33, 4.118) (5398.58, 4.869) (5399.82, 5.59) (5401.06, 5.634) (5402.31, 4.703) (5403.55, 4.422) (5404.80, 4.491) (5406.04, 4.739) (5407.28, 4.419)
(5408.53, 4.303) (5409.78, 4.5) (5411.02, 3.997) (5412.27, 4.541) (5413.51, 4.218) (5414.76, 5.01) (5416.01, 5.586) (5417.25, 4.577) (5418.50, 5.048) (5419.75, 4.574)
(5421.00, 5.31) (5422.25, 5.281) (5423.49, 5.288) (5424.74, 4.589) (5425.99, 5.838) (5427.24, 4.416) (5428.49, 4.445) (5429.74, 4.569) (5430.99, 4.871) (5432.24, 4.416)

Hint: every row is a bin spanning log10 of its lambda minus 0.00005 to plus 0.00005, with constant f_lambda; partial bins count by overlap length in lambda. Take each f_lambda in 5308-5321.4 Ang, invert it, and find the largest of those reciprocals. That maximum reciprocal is 0.262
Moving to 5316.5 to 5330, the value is 0.265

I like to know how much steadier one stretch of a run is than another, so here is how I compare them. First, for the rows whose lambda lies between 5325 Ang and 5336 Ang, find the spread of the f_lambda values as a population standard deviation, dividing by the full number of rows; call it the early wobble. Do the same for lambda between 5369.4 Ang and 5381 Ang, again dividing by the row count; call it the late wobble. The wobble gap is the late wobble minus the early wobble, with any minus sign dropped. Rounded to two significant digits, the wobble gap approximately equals 0.15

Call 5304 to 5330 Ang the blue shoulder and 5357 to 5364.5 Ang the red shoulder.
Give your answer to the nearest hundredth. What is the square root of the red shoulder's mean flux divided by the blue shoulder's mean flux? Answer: 1.04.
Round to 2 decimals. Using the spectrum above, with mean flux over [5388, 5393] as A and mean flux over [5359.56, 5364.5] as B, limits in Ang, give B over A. 1.04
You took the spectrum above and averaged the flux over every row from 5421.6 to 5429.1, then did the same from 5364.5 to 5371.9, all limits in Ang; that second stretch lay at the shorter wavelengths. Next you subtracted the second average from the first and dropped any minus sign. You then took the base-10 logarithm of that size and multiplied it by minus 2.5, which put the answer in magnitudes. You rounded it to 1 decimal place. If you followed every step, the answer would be 1.0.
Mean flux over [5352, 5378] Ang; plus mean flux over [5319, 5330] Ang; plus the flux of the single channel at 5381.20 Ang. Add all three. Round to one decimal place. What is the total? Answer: 14.2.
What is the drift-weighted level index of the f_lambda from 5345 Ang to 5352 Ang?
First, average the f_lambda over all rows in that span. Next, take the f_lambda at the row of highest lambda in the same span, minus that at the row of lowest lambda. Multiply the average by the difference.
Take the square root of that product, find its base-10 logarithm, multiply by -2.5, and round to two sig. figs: -0.44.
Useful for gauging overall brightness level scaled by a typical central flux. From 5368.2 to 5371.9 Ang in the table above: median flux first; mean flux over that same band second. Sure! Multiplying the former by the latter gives 18.8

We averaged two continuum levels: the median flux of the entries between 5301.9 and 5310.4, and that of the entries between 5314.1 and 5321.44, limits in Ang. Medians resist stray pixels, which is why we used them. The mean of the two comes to 4.76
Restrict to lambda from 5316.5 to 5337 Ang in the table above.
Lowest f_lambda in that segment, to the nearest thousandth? 3.734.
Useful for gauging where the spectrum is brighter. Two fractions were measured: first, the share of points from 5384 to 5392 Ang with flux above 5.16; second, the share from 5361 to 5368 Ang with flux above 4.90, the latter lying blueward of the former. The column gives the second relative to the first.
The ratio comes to 1.00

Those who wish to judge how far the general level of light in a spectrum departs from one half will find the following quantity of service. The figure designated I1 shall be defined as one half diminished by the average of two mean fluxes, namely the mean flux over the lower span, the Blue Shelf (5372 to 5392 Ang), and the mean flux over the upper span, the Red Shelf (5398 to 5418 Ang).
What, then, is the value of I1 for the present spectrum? -4.42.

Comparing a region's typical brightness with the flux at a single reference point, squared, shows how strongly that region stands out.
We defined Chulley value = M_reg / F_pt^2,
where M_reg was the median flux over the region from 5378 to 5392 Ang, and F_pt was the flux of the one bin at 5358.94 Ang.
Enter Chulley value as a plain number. 0.195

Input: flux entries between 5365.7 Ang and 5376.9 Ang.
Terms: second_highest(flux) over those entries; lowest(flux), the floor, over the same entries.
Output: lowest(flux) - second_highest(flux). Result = -1.5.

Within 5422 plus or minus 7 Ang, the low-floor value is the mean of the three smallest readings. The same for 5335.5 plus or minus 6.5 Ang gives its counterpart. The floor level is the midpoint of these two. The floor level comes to 4.20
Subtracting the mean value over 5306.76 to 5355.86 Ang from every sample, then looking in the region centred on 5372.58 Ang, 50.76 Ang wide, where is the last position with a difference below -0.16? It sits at 5397.33 Ang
